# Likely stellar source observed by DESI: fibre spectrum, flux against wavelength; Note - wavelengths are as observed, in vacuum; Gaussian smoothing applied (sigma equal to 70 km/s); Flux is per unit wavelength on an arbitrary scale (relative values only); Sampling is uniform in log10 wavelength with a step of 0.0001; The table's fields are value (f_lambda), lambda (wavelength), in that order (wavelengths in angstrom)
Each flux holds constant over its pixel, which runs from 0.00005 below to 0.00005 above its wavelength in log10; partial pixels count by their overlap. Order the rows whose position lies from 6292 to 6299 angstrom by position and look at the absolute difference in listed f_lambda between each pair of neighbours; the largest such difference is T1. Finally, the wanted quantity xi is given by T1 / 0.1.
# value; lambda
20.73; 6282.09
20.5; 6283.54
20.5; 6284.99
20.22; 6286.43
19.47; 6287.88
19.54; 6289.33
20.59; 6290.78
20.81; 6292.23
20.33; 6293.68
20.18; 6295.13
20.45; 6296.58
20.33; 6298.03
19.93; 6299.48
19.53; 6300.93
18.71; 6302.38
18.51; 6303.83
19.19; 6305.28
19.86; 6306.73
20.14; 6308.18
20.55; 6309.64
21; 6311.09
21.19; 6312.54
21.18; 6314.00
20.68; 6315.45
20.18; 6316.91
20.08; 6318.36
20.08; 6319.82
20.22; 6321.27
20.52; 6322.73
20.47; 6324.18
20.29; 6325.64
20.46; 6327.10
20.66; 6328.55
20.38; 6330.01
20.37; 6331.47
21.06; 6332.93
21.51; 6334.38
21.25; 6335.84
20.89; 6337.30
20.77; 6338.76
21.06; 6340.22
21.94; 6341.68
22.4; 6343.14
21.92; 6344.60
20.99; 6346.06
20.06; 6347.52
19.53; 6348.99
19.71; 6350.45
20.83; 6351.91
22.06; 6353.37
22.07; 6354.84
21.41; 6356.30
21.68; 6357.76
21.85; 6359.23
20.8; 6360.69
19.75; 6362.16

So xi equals 5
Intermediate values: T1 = 0.5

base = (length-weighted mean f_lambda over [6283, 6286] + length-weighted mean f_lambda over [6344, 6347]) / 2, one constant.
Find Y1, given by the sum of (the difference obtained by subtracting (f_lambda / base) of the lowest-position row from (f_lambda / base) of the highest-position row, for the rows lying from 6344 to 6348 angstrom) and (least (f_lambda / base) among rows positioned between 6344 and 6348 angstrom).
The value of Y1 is 0.87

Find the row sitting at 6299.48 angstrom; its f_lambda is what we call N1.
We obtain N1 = 19.93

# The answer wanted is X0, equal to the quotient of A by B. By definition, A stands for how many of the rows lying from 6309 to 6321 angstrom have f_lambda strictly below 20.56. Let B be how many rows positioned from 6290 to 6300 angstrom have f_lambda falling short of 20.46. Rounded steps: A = 4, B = 5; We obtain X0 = 0.8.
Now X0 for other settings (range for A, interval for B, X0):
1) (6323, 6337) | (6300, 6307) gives 1.0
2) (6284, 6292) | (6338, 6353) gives 1.3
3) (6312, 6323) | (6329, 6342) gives 2.5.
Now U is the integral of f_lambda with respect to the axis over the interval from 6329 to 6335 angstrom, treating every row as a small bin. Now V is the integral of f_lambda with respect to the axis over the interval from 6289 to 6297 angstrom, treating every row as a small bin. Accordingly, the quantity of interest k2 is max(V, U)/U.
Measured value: 1.30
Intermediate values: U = 125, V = 163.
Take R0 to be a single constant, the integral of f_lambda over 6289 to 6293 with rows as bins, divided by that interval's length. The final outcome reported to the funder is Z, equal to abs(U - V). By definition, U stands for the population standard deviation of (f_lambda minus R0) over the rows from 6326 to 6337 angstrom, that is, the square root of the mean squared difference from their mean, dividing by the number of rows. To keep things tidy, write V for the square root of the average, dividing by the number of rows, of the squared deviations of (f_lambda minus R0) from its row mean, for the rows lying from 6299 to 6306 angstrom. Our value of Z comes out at 0.095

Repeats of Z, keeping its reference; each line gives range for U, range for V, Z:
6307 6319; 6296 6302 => 0.072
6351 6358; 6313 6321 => 0.030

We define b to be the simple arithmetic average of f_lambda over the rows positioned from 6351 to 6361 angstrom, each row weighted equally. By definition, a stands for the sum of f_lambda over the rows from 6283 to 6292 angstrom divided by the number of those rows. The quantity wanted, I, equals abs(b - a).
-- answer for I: 1.4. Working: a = 20.1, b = 21.5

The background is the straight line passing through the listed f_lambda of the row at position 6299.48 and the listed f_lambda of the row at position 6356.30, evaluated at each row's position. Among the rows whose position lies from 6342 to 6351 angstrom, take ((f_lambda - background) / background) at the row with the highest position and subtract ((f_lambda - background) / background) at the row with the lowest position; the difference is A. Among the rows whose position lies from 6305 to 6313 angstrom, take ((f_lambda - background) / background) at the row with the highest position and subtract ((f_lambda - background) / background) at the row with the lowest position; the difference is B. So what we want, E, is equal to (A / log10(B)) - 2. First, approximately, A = -0.14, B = 0.09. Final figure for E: -1.87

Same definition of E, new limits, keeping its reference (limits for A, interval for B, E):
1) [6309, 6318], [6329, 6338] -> -1.98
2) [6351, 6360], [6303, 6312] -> -2.04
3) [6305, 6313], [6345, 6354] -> -2.06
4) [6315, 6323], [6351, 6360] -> -1.99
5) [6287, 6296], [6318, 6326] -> -2.01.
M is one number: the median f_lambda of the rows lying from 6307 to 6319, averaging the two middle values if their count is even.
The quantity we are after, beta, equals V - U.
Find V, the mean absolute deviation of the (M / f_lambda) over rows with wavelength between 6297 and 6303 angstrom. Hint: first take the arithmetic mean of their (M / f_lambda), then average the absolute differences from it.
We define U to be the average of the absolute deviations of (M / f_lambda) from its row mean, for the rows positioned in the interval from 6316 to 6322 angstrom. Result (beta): 0.024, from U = 0.0030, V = 0.027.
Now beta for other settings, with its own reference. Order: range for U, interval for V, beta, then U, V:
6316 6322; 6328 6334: 0.009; 0.0030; 0.012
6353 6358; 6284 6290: 0.011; 0.0113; 0.022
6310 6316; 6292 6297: 0.001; 0.0081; 0.009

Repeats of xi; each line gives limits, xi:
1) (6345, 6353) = 11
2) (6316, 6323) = 3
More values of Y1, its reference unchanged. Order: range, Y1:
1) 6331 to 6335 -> 1.03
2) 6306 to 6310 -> 0.98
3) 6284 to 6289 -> 0.88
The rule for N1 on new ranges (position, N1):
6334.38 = 21.51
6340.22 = 21.06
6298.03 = 20.33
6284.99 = 20.5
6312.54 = 21.19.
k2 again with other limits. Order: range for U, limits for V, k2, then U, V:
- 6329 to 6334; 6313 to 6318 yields 1.00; 103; 103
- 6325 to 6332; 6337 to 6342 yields 1.00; 143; 106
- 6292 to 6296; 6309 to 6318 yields 2.29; 82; 187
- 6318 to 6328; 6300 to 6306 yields 1.00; 203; 114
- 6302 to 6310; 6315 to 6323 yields 1.04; 156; 162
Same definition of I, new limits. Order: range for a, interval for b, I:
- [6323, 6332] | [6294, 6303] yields 0.6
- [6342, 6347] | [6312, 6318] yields 1.0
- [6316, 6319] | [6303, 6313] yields 0.1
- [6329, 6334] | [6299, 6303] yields 1.2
